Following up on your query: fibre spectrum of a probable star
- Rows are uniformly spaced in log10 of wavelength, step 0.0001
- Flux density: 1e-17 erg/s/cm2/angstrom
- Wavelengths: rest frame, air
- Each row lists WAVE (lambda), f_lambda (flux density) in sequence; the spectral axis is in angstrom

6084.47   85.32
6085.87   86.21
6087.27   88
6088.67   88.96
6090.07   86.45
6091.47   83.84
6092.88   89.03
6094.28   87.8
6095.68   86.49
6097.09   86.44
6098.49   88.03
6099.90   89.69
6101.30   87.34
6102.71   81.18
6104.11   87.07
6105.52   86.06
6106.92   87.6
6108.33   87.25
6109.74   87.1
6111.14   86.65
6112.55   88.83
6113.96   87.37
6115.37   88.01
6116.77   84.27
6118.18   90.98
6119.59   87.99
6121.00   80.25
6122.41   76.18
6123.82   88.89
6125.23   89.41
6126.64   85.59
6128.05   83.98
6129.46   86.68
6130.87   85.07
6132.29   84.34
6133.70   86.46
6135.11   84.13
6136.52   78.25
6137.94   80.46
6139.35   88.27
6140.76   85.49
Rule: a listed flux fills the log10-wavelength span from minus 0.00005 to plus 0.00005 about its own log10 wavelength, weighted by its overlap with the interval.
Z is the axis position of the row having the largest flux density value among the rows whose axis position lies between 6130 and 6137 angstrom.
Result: 6133.70 angstrom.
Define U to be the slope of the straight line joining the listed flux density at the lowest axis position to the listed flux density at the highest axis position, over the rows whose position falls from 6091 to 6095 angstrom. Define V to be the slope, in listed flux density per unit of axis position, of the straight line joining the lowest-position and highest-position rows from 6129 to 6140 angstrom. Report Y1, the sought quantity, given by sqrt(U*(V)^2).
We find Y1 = 0.19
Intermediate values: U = 1.4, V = 0.2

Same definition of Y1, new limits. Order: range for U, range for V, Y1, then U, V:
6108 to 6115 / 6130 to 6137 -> 0.18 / 0.0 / -1.2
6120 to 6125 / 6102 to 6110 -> 1.47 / 3.1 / 0.8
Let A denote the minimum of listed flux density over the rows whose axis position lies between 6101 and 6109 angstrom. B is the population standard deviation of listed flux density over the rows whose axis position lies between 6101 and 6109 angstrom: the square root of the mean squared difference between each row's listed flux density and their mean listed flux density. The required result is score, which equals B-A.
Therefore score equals -79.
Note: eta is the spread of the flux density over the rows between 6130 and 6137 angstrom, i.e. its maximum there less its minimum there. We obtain 8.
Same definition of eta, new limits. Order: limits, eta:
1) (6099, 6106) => 9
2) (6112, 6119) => 7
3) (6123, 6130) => 5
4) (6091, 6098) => 5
